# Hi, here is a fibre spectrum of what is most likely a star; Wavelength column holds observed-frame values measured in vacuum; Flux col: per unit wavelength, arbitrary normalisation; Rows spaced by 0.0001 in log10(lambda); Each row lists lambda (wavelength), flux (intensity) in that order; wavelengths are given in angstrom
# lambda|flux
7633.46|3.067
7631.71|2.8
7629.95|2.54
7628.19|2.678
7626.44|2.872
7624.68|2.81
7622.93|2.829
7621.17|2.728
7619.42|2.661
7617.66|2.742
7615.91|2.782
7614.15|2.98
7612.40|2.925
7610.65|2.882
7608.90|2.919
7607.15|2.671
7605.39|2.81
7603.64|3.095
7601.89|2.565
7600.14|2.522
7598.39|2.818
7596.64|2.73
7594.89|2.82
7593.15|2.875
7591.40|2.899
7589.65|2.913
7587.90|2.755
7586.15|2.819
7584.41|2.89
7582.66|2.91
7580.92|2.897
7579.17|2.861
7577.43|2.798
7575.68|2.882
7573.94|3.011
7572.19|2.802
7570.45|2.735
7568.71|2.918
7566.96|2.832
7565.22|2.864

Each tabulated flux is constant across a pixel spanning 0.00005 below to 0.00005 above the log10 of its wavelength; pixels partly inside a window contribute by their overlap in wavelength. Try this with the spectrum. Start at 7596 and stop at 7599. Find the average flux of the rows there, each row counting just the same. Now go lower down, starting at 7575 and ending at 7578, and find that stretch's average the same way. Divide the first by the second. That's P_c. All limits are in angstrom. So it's 0.98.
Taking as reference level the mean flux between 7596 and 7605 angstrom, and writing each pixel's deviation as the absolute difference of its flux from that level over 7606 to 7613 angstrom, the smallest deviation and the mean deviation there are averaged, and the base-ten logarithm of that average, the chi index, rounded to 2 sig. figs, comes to -0.97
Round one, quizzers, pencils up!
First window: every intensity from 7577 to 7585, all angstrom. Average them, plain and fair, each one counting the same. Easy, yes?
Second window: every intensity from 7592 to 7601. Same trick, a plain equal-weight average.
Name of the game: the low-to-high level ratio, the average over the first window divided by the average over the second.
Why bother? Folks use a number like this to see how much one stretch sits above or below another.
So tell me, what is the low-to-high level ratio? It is 1.04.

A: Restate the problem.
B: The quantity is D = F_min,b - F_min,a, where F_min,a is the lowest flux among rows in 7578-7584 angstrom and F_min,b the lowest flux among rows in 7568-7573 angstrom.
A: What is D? -0.13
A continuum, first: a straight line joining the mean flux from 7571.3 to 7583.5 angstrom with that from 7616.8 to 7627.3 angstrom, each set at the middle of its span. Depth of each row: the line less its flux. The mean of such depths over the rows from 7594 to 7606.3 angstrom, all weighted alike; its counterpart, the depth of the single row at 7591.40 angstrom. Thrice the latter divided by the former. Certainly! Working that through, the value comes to -3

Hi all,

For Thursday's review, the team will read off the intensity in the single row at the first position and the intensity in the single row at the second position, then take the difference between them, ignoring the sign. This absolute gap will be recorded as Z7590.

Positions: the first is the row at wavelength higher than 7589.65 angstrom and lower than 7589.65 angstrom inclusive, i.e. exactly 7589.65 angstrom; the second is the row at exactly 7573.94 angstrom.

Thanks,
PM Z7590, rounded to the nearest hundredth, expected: 0.10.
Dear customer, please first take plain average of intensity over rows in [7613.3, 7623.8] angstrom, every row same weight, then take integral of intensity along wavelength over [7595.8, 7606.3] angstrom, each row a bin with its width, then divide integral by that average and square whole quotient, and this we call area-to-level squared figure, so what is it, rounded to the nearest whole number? 108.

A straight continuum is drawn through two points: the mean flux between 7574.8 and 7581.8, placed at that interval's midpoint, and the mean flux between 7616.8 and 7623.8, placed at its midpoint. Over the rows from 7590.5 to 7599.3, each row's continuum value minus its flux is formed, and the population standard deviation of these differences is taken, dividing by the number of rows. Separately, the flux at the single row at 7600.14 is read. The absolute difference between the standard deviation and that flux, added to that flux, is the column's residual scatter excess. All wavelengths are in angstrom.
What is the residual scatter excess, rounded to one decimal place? 5.0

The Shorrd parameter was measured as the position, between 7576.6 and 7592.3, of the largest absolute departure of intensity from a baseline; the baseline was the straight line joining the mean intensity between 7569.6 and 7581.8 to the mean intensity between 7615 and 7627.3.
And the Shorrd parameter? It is 7589.65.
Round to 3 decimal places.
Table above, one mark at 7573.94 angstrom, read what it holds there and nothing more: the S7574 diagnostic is 3.011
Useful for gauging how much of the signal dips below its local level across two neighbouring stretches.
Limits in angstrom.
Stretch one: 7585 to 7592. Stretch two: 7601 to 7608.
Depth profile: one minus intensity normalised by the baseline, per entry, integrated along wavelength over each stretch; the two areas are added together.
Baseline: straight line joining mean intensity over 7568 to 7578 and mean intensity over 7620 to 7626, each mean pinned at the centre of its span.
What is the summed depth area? 0.05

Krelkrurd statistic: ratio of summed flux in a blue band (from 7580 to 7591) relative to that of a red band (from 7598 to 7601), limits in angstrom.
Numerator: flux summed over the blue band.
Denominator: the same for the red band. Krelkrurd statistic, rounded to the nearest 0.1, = 3.2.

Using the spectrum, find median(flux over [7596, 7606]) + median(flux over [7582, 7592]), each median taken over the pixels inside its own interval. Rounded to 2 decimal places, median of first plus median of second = 5.66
